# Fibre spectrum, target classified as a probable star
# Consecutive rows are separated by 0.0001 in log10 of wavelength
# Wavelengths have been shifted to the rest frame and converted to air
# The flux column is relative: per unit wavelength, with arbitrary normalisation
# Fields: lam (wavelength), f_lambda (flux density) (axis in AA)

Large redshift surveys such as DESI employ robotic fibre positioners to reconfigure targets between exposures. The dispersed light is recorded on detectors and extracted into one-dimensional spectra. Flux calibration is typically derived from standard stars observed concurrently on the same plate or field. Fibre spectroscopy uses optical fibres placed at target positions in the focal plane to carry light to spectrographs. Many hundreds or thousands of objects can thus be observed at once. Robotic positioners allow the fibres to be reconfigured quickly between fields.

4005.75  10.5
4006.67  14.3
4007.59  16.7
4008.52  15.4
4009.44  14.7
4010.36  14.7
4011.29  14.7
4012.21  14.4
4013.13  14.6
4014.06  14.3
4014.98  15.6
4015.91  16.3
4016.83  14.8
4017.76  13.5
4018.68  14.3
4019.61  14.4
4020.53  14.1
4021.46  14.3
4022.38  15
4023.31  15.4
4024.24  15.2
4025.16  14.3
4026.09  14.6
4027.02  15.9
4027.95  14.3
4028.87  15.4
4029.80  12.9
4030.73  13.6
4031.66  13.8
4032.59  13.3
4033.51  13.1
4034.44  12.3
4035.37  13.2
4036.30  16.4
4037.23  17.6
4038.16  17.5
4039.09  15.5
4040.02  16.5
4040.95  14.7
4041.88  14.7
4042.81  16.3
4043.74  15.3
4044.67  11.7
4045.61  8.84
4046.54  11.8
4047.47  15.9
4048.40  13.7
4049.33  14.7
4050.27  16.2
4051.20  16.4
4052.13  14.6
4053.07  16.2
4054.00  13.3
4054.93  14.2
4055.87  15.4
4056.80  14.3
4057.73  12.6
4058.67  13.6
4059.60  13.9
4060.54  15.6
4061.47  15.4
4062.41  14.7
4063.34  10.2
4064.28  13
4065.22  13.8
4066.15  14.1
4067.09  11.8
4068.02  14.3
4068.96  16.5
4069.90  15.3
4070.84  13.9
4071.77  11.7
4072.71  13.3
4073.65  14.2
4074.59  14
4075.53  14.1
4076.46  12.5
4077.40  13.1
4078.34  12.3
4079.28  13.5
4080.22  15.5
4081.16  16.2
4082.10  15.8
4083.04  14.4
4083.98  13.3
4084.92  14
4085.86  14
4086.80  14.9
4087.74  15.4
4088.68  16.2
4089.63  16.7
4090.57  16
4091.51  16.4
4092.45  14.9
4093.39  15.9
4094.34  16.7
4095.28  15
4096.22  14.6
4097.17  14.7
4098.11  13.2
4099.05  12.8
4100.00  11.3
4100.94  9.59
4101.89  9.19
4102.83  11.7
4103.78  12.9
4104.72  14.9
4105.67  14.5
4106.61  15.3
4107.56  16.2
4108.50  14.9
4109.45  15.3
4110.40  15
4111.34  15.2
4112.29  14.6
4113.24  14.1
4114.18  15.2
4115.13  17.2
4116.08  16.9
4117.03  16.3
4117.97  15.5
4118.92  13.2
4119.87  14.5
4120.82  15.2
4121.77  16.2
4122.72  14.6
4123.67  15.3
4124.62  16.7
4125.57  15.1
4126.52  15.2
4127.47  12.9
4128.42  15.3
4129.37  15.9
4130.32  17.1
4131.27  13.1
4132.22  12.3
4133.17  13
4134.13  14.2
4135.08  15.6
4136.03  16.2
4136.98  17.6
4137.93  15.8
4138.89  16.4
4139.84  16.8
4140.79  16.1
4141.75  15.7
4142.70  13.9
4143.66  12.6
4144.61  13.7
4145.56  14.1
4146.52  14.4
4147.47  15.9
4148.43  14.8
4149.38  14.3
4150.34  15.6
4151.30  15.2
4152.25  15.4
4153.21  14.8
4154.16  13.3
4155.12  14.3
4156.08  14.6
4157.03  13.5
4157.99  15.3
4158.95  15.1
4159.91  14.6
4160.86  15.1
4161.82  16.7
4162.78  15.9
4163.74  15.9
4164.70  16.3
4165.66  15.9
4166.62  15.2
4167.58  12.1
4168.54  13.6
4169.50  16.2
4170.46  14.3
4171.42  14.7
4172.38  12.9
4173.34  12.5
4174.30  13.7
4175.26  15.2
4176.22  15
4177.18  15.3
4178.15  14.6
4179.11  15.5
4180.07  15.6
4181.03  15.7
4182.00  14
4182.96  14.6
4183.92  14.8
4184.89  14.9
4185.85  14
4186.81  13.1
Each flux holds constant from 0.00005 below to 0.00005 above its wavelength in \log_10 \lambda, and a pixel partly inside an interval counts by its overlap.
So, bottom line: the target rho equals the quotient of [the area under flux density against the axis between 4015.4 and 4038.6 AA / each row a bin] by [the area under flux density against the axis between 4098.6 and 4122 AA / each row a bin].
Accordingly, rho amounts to 1.01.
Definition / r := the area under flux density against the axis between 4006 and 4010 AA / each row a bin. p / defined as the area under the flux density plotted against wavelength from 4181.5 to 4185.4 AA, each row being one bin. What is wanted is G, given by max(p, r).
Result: 60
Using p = 57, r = 60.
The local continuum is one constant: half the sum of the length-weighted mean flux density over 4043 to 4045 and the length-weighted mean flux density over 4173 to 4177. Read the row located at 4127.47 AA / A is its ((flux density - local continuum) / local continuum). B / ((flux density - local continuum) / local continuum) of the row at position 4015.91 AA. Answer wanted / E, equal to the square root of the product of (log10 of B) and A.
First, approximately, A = -0.09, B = 0.152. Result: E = 0.3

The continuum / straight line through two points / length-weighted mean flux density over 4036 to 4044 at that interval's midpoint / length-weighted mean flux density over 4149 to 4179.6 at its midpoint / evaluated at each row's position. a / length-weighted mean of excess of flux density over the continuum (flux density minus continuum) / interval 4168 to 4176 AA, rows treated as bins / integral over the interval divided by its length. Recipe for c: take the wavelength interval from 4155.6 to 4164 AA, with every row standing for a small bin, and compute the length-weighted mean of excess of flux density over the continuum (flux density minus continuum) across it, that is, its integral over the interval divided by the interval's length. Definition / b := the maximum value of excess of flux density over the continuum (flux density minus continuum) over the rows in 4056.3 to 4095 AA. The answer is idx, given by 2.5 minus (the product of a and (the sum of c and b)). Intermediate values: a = -0.5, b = 1.2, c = 0.4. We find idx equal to 3.34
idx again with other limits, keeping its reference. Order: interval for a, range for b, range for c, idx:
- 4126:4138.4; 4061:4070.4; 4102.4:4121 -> 2.56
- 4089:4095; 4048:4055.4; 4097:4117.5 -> 2.93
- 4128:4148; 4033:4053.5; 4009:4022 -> 2.50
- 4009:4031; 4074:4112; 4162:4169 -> 4.96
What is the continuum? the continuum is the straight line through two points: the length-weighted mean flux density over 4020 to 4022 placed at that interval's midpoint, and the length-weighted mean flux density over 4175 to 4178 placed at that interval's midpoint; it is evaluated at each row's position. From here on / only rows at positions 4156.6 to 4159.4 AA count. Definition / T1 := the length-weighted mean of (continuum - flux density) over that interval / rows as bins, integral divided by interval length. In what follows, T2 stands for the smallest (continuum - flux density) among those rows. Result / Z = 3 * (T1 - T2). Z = 2.0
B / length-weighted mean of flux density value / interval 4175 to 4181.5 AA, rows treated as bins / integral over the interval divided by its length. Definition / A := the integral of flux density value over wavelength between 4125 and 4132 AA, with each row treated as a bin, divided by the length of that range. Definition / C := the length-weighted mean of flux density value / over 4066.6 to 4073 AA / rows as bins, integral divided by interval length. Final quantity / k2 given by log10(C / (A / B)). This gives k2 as 1.15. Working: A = 14.9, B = 15.3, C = 13.8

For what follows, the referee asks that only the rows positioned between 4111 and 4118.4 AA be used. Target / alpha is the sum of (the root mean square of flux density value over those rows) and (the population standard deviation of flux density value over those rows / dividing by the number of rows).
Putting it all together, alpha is 16.7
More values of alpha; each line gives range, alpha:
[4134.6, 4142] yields 16.9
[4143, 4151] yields 15.4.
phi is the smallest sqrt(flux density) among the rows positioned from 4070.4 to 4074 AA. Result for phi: 3.42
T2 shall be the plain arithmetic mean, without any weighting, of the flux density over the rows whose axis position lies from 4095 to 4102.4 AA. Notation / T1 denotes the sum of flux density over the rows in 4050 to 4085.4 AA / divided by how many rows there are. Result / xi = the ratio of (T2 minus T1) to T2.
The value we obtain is -0.13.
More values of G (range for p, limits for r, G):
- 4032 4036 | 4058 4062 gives 58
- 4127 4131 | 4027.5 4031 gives 61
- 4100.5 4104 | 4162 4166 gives 64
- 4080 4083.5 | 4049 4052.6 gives 56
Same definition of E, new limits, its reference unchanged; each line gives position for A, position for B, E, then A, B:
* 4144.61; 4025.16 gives 0.2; -0.03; 0.011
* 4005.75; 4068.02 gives 0.7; -0.26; 0.011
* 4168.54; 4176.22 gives 0.2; -0.04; 0.060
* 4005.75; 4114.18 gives 0.5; -0.26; 0.075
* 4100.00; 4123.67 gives 0.5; -0.20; 0.082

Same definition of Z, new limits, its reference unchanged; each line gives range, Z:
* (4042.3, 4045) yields 5.2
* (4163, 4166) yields 0.8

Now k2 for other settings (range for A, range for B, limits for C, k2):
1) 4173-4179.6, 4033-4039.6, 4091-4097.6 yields 1.20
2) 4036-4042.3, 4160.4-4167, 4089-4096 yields 1.19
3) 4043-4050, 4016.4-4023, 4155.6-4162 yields 1.21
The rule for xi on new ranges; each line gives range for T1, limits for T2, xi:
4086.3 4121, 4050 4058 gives 0.01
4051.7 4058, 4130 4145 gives 0.04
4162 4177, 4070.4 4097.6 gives 0.00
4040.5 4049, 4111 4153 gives 0.10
